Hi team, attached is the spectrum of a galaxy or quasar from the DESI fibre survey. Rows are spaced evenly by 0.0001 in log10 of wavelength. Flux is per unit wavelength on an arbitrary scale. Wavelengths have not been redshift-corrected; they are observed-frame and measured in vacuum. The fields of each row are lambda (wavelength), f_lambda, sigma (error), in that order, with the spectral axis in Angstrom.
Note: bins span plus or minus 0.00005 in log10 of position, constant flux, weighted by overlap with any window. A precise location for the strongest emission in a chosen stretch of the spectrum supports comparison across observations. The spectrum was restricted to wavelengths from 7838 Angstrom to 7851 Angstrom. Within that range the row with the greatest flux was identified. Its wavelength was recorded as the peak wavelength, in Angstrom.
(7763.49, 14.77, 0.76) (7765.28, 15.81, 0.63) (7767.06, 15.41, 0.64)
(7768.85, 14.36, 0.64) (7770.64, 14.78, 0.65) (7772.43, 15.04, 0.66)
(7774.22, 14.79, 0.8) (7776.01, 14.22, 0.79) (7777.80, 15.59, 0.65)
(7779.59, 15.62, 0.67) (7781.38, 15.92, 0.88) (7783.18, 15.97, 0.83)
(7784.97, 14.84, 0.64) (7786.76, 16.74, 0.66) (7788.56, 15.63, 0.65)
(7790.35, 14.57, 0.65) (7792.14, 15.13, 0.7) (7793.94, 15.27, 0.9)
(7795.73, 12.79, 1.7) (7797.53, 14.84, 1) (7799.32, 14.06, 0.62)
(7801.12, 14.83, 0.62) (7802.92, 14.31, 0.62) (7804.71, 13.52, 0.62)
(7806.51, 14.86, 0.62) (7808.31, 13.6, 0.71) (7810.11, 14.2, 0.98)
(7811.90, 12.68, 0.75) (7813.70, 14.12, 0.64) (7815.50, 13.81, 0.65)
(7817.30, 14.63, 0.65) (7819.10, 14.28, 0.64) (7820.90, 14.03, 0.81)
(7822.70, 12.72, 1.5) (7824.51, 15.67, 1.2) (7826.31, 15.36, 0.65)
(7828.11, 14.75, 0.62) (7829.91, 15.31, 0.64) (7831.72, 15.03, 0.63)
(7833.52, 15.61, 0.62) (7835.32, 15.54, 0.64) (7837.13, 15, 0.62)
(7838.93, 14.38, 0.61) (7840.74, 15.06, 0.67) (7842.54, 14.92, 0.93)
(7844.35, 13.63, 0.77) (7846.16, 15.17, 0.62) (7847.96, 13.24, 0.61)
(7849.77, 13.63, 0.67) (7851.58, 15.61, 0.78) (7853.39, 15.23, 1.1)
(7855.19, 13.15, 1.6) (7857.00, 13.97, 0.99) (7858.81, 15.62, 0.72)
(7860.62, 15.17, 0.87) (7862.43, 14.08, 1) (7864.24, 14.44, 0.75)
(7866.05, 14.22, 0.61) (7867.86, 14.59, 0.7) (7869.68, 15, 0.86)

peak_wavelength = 7846.16 Angstrom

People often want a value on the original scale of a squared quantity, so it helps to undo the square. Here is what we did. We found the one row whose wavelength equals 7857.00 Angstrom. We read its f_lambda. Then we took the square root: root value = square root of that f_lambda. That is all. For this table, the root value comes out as 3.74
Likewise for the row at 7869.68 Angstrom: 3.87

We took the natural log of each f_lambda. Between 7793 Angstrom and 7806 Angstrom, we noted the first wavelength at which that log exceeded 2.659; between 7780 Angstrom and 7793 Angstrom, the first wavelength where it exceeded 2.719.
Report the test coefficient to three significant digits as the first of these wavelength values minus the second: 12.6 Angstrom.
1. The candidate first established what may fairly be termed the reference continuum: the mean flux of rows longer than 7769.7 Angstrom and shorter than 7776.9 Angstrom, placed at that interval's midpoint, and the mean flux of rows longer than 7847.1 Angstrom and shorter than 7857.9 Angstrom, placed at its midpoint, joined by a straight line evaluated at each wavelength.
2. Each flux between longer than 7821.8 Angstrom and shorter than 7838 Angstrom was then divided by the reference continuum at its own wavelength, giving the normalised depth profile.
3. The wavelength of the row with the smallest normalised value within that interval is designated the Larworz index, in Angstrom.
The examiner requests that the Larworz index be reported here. 7822.70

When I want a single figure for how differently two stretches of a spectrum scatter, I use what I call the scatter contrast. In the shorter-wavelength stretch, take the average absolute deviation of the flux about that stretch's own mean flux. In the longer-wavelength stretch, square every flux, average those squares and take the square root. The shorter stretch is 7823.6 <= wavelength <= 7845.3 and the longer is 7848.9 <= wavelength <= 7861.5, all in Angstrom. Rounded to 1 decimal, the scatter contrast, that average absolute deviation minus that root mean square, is -14.3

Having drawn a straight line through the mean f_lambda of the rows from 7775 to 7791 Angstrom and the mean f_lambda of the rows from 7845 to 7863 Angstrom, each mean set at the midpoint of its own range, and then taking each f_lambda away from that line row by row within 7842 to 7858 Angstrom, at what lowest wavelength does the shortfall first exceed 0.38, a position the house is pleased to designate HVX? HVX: 7844.35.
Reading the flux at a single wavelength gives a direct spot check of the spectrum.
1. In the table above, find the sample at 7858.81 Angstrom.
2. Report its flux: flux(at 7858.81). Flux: 15.62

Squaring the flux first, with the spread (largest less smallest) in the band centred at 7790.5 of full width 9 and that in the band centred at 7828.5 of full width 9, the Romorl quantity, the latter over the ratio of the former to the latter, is 12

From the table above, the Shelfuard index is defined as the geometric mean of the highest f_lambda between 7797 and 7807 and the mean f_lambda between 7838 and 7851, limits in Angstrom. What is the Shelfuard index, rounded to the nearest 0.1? 14.6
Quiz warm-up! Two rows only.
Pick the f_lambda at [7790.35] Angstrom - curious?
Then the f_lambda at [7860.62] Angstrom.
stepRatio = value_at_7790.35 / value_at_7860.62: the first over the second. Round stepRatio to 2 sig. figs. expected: 0.96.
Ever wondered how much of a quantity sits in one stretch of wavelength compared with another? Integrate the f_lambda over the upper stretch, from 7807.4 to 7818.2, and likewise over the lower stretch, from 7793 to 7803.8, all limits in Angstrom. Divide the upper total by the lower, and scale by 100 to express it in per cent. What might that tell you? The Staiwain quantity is 97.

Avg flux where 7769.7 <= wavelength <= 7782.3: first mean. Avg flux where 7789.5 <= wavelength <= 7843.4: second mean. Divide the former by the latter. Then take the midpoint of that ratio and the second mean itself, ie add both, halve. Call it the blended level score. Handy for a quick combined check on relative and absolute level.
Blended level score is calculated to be 7.770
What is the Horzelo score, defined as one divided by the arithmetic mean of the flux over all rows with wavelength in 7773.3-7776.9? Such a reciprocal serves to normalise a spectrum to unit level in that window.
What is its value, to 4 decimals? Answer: 0.0689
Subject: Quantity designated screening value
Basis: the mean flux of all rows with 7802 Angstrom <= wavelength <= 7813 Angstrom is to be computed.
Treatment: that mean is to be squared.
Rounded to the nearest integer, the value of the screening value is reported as 192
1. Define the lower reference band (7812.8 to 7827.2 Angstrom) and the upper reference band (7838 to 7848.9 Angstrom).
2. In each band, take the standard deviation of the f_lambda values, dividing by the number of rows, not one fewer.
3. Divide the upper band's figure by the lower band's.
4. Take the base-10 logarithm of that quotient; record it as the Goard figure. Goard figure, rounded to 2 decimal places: -0.07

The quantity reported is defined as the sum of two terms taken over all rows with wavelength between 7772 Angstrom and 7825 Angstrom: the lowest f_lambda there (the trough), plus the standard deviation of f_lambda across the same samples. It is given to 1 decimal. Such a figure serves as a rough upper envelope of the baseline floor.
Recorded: 13.7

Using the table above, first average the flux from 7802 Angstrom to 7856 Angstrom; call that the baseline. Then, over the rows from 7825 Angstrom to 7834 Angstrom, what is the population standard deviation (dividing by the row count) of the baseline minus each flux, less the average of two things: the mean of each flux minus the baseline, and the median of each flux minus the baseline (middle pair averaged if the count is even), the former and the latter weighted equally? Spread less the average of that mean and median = -0.5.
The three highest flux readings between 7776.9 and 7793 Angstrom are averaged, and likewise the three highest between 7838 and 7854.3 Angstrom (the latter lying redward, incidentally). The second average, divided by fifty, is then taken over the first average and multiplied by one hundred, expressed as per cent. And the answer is 1.89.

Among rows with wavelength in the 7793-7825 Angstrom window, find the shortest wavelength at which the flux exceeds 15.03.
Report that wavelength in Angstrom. 7793.94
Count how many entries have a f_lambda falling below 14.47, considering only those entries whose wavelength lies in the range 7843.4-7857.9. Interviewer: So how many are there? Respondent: 5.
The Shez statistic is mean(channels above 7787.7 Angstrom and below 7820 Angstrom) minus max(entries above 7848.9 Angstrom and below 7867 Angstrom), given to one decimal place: -1.3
